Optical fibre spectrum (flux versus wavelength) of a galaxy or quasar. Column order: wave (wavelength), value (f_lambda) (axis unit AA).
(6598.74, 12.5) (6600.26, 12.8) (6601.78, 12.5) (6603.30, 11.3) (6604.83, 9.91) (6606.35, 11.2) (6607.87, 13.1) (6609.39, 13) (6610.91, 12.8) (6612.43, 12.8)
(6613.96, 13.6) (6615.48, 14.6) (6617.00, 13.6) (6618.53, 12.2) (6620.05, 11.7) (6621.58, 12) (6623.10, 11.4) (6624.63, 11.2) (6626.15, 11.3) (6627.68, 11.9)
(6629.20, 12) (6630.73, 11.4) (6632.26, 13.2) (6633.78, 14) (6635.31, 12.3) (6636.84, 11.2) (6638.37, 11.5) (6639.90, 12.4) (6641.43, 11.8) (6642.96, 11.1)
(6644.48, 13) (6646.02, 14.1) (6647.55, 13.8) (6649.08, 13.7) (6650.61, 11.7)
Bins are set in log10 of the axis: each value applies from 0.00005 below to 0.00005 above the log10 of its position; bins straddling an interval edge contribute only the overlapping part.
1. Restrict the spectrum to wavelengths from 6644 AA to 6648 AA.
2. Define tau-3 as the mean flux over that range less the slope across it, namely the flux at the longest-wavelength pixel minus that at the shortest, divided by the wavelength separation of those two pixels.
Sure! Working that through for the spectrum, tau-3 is 13.4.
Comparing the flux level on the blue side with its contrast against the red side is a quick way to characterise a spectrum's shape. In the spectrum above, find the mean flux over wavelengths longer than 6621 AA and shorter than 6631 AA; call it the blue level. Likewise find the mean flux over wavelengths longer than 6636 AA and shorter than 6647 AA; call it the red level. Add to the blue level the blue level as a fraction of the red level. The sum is 12.6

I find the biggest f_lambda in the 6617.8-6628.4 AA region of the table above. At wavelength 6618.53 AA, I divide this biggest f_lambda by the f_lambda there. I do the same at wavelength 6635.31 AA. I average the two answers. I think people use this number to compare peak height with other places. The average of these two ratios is 1.00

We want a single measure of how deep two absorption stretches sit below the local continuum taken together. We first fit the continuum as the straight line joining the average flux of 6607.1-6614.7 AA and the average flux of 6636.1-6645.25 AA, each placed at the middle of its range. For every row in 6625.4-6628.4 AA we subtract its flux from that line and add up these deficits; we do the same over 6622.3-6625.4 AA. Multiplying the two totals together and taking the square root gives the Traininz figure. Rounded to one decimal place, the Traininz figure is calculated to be 2.0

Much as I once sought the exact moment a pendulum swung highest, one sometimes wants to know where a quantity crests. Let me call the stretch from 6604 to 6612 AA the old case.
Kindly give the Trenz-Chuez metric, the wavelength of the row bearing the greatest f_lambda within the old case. 6607.87 AA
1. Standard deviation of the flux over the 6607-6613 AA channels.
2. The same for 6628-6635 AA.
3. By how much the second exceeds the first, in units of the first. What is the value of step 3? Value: 6.80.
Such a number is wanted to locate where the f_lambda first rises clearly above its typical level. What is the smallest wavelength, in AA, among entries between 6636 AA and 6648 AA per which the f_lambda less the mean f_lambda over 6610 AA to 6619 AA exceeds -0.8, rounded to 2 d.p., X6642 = 6644.48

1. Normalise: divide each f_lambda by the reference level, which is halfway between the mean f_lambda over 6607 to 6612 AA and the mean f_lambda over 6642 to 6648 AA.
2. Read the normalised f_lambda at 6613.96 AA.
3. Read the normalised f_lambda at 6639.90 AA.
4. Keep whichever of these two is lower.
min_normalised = 0.96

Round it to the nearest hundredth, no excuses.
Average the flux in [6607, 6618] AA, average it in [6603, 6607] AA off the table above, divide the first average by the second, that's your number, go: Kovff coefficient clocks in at 1.24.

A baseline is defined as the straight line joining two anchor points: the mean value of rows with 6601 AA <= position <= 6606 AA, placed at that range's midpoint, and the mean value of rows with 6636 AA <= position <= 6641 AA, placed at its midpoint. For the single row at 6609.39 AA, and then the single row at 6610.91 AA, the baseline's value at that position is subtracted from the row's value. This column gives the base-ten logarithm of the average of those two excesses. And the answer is 0.20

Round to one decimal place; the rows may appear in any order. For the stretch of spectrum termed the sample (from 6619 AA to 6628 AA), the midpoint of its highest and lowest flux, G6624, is 11.6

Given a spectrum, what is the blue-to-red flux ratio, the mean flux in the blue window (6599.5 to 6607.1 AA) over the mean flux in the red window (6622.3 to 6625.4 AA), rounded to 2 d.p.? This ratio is 1.02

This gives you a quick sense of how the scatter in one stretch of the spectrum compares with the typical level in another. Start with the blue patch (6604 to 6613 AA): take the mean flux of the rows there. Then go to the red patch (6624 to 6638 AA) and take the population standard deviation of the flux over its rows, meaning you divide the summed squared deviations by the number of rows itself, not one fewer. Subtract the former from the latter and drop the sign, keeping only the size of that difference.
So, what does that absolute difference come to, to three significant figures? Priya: 11.2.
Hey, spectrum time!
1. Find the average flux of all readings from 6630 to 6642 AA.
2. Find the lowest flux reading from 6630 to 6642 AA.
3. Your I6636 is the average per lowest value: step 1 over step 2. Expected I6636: 1.09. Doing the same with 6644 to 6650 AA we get 1.05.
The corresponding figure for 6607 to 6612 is 1.01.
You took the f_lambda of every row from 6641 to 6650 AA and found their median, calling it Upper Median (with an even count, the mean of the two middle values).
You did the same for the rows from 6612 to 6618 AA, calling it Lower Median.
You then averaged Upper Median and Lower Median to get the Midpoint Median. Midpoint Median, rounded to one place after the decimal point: 13.5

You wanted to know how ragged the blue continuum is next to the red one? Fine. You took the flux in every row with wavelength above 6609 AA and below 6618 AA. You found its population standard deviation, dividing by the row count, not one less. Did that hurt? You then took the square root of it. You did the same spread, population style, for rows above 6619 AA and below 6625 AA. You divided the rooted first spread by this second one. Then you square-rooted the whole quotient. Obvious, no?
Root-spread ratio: 1.62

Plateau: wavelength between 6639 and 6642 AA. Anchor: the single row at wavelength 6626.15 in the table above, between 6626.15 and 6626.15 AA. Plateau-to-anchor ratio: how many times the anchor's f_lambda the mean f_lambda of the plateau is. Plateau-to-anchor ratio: 1.07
